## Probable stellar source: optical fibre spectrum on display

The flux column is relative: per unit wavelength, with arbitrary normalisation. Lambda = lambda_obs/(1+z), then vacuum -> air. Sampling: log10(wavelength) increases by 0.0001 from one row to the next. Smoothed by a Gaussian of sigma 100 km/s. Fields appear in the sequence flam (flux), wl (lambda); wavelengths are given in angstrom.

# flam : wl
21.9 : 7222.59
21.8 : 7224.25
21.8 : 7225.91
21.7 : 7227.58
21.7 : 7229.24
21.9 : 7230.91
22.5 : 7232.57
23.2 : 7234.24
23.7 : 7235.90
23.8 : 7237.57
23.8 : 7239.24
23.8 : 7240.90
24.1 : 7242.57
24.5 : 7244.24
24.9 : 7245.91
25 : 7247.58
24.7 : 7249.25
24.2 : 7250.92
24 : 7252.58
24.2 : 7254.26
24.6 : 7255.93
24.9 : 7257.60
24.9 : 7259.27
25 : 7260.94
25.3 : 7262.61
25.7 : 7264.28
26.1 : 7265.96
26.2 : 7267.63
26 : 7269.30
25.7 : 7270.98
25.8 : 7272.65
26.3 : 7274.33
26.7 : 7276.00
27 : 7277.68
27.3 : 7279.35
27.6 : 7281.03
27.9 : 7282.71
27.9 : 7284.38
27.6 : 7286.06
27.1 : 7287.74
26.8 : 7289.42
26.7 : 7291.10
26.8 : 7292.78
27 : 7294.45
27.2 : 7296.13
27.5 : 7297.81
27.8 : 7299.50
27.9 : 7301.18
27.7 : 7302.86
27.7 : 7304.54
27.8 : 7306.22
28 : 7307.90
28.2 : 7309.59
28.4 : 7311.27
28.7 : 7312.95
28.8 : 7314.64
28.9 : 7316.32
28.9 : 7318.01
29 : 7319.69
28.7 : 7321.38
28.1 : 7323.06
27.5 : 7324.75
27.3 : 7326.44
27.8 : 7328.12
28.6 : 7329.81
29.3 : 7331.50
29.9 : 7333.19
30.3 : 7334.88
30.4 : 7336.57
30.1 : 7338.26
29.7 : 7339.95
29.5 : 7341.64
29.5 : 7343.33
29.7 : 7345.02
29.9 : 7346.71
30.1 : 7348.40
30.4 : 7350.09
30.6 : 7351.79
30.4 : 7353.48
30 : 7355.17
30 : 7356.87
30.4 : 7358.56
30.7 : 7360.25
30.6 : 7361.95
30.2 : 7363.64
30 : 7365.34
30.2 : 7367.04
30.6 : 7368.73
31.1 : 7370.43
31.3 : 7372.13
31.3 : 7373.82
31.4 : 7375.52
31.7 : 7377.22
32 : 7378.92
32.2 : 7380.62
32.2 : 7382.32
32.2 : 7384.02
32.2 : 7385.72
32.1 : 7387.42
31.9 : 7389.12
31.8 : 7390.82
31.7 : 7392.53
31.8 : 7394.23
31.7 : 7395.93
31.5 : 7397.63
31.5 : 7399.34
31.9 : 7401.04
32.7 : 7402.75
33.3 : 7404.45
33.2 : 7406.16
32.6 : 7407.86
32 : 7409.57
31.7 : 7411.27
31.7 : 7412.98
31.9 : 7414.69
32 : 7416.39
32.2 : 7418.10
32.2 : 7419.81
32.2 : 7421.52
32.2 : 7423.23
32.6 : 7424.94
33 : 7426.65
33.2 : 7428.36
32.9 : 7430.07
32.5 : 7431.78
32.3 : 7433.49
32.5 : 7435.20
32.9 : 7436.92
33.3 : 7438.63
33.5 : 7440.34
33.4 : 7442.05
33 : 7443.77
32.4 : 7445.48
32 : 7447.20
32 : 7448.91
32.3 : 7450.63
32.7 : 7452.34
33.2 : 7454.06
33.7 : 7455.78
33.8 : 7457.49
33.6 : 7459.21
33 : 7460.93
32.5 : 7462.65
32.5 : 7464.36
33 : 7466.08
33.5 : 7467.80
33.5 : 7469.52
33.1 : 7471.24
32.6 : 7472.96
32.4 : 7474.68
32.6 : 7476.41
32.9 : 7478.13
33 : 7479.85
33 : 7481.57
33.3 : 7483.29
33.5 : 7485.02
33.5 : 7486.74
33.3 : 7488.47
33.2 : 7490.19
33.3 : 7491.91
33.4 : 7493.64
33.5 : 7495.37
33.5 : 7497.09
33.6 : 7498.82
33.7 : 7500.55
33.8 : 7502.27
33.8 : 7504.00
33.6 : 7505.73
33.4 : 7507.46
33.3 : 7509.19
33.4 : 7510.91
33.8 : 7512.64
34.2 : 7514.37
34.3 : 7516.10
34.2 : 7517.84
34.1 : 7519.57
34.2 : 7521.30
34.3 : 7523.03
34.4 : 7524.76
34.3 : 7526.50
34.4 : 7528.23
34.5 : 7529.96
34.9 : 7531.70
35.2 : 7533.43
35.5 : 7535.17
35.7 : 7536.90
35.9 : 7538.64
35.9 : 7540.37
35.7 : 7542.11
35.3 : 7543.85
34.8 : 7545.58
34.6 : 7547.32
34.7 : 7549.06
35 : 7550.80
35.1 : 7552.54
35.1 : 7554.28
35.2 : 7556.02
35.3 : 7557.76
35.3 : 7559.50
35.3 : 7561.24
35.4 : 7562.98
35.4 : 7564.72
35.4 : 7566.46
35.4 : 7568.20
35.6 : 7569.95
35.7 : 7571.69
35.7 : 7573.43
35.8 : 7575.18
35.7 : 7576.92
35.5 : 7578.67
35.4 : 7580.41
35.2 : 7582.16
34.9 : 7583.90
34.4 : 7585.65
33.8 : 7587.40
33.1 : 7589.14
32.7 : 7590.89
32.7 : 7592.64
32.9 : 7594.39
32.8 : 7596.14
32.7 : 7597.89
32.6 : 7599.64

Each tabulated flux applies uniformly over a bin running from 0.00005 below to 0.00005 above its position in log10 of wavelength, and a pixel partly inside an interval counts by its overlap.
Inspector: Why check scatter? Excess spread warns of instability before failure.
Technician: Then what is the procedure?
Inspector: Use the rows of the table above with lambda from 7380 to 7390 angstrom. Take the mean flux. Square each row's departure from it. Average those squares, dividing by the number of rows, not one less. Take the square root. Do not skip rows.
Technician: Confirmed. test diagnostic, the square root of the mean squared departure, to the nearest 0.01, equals 0.11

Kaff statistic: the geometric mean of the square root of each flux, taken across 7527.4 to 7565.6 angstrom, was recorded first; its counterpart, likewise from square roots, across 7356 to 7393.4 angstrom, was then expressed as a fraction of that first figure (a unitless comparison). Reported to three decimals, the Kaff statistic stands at 0.942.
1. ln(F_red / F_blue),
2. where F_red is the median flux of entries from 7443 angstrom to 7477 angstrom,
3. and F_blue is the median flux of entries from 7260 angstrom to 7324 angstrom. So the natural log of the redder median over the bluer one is 0.176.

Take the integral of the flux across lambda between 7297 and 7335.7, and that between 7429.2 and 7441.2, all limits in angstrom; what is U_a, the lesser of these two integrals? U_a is 394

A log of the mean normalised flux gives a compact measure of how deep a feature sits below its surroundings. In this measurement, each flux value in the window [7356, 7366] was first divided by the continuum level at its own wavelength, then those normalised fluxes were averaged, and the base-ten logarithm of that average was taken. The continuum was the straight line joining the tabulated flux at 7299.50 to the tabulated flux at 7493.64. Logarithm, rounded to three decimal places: 0.011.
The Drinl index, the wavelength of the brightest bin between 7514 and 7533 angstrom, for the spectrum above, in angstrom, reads 7531.70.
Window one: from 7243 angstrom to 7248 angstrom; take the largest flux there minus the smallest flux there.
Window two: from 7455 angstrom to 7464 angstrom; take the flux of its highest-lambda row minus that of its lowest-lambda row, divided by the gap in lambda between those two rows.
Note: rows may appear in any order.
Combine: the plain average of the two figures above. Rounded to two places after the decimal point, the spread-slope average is 0.16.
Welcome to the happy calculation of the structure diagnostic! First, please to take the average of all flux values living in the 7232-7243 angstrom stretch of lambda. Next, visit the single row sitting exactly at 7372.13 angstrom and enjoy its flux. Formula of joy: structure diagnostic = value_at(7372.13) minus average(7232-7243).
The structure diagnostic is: 7.7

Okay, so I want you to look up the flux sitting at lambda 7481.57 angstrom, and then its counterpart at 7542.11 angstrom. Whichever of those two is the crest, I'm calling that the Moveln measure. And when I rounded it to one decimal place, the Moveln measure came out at 35.7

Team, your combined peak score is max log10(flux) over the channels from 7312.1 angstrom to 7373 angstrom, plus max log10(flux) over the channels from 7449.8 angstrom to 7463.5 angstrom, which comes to 3.02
